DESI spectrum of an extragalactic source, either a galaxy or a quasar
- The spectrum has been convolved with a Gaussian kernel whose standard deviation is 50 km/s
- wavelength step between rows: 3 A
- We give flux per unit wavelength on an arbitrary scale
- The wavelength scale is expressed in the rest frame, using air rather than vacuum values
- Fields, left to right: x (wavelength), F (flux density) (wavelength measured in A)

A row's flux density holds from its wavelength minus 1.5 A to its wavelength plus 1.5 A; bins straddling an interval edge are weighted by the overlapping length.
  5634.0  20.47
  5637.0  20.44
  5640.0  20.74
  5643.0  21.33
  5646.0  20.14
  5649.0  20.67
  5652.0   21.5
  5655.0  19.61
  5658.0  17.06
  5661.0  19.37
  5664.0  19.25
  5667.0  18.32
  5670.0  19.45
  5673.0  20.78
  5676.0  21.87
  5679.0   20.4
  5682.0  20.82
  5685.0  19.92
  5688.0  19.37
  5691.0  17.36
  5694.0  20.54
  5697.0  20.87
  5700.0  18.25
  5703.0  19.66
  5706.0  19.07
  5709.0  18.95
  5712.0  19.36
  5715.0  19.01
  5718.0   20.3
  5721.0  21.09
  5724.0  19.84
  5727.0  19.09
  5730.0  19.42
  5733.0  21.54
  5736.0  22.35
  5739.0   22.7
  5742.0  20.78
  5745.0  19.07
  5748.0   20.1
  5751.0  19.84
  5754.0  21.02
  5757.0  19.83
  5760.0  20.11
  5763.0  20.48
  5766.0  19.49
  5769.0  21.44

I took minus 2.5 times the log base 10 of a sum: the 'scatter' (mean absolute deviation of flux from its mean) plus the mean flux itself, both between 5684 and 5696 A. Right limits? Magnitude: -3.27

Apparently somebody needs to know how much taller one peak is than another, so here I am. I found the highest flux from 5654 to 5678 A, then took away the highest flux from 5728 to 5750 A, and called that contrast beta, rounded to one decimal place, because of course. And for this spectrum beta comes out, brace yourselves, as -0.8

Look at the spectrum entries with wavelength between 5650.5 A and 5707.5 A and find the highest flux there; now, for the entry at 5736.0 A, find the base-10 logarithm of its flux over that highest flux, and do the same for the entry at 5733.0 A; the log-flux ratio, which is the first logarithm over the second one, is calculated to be -1.4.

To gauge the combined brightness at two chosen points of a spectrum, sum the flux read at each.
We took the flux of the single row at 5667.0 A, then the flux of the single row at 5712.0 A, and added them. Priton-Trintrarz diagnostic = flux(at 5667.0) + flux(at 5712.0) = 37.7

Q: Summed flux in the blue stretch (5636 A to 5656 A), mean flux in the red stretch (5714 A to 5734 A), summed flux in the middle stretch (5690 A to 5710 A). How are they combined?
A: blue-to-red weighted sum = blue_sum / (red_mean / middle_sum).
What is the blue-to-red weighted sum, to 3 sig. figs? 971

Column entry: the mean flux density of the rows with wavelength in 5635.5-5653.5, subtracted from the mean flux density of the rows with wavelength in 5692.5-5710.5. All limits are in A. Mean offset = -1.2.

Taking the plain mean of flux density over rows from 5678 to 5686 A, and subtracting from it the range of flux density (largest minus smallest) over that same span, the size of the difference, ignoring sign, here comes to 19.5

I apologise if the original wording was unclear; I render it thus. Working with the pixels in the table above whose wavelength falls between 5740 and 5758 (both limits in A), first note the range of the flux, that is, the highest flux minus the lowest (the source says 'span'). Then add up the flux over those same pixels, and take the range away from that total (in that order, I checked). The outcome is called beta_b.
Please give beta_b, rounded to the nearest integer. 119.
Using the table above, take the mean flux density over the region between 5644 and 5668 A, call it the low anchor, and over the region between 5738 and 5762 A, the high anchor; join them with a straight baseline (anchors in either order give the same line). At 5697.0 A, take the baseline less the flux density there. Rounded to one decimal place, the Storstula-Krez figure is -1.0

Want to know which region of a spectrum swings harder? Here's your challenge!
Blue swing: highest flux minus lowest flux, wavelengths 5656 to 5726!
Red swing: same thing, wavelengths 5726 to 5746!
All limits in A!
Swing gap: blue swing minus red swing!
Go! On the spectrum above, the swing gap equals 1.2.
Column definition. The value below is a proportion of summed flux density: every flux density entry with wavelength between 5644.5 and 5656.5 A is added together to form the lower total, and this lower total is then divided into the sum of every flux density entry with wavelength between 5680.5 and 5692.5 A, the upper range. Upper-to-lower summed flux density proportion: 0.95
